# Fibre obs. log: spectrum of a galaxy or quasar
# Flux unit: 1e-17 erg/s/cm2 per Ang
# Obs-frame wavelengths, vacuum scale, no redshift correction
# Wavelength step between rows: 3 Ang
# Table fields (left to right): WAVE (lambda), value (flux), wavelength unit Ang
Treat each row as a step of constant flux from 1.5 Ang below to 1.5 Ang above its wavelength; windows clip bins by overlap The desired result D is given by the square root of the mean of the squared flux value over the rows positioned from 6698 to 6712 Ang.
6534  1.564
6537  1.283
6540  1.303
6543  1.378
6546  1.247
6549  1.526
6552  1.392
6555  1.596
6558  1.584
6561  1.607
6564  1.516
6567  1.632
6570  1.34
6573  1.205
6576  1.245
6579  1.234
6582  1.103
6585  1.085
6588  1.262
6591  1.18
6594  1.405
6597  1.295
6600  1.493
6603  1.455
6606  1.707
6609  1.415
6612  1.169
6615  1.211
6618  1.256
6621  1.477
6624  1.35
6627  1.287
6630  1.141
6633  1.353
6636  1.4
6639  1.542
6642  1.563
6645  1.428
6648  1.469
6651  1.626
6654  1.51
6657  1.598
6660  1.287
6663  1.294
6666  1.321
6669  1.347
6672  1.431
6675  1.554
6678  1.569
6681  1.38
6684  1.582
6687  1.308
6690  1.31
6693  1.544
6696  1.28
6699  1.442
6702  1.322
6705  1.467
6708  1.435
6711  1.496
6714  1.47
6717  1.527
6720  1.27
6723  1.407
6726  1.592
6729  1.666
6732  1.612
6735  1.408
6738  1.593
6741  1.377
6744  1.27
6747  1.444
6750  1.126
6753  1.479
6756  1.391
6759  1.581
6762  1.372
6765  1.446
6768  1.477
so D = 1.43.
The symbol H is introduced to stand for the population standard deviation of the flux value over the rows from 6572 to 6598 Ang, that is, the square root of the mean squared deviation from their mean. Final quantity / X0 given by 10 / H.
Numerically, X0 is 109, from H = 0.092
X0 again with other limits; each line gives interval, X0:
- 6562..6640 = 63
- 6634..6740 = 88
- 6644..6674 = 87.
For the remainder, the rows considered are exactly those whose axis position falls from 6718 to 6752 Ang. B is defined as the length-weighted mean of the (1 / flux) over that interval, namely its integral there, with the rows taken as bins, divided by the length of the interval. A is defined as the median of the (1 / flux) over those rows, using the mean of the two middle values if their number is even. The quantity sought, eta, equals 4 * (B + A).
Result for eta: 5.66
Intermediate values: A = 0.710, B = 0.706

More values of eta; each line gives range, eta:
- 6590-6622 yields 5.80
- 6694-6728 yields 5.58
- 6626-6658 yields 5.51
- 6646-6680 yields 5.49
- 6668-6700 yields 5.60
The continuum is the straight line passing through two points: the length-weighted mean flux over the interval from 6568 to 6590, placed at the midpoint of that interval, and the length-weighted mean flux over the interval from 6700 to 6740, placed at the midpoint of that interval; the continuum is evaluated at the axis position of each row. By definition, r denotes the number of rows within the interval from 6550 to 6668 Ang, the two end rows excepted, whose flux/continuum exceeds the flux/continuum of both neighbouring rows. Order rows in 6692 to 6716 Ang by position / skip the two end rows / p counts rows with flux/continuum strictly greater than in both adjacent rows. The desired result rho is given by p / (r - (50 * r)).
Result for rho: -0.005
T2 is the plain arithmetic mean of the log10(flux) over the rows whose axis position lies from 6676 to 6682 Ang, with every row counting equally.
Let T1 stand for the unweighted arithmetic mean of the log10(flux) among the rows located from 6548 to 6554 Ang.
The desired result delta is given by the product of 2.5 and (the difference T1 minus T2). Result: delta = -0.01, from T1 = 0.164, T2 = 0.168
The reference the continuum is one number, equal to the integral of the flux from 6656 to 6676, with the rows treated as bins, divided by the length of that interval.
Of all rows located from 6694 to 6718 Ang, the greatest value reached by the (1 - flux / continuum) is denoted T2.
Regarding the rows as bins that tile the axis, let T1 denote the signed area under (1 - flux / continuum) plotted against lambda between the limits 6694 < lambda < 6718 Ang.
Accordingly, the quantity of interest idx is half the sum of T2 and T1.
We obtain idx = -0.25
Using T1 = -0.59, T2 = 0.08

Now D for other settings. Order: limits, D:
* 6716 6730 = 1.50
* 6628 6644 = 1.41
